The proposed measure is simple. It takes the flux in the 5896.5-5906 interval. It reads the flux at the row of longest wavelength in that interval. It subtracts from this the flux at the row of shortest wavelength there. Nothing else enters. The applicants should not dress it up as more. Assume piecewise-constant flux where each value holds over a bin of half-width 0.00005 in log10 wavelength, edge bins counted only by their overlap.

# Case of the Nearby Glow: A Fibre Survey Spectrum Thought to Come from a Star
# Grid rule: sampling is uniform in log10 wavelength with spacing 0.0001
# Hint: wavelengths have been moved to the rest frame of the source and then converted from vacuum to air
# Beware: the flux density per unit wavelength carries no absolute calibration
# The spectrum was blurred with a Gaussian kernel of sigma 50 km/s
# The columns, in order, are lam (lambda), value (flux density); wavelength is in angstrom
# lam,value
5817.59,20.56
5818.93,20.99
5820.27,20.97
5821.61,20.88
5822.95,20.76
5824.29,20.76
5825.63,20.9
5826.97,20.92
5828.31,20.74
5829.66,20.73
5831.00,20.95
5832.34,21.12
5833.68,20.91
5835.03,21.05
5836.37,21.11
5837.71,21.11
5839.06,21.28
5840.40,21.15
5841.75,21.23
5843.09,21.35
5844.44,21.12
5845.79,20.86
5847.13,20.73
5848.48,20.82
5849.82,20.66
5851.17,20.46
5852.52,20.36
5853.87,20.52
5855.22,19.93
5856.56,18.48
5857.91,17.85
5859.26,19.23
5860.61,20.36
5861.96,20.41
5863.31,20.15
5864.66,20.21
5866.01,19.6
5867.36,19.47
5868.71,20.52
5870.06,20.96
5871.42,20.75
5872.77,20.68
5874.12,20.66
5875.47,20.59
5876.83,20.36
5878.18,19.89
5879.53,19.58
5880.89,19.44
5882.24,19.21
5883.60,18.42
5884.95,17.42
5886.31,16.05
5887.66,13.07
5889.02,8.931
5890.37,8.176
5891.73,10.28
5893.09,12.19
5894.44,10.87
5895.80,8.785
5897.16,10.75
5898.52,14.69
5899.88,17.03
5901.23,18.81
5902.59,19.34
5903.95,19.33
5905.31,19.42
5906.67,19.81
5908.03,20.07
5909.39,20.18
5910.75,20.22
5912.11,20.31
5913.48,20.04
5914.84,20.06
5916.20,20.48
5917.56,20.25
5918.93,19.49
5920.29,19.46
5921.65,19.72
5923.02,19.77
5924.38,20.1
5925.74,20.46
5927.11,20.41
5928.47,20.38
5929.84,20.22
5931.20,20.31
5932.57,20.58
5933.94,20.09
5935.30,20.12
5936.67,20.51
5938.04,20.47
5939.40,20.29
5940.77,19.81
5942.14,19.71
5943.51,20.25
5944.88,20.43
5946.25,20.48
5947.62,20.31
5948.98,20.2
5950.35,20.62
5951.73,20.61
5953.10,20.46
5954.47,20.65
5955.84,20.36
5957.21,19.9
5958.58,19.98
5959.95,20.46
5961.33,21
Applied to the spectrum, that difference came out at 8.7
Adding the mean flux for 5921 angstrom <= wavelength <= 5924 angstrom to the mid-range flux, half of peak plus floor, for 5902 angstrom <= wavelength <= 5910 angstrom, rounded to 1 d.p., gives 39.5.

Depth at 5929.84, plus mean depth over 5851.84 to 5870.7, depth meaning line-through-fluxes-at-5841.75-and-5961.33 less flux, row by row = 2.2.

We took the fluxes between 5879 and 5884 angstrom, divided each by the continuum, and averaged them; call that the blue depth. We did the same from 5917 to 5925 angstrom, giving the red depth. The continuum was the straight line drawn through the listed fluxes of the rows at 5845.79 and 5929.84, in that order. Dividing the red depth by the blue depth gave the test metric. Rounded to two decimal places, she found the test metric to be 1.05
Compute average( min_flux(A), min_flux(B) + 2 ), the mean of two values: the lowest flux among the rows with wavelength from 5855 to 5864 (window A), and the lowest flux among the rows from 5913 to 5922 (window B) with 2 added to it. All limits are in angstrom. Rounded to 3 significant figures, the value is 19.7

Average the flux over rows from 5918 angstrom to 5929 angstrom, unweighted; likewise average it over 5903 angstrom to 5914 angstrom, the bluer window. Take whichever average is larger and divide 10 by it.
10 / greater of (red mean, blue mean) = 0.501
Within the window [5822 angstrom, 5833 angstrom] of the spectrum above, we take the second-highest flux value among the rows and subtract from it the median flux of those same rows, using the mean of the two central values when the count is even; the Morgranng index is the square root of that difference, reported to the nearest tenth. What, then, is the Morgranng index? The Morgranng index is 0.3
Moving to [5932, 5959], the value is 0.5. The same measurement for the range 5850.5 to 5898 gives 1.1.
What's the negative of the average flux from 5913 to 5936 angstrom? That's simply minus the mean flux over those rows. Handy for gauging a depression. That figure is -20.1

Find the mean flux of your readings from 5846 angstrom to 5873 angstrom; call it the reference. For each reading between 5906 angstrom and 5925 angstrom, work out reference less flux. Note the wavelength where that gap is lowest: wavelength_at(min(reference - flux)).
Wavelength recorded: 5916.20 angstrom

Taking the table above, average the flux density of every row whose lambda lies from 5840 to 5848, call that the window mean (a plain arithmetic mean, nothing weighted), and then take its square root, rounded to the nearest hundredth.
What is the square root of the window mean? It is 4.59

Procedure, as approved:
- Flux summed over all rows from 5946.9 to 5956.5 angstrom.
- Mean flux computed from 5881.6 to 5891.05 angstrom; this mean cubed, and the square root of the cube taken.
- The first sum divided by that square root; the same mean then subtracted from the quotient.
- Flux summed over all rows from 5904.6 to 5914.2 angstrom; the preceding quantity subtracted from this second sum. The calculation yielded 152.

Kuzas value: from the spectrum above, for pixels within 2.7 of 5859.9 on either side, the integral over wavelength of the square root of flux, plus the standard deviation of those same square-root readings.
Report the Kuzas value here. 23.9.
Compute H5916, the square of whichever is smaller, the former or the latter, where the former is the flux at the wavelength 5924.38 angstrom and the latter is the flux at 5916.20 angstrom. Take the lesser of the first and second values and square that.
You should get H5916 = 404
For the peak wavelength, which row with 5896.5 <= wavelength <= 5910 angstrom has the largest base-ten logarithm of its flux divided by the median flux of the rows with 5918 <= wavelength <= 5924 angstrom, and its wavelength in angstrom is 5909.39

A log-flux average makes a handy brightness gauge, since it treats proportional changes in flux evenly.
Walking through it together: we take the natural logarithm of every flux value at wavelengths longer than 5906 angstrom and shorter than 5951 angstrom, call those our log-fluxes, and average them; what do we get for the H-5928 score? 3.00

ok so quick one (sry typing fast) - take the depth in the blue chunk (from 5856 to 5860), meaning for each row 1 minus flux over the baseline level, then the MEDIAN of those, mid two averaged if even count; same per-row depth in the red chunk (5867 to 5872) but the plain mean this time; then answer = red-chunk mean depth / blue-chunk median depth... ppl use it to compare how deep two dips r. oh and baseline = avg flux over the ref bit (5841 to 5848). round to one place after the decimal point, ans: 0.2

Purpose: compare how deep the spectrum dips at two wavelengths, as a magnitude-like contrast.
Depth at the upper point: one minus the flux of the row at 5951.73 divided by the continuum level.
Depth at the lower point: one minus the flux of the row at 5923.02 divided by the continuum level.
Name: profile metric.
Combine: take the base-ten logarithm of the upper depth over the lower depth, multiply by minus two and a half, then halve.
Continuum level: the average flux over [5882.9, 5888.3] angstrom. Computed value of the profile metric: -0.12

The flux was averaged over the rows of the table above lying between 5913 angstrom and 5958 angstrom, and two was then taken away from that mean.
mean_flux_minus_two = 18.21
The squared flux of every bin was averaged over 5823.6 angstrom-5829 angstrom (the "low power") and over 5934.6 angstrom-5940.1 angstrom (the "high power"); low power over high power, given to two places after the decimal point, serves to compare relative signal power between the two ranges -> 1.05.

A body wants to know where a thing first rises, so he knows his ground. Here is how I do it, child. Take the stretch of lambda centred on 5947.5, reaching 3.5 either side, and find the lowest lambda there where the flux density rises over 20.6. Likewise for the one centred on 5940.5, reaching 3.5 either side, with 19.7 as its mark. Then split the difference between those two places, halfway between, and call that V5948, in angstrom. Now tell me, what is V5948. 5944.2 angstrom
